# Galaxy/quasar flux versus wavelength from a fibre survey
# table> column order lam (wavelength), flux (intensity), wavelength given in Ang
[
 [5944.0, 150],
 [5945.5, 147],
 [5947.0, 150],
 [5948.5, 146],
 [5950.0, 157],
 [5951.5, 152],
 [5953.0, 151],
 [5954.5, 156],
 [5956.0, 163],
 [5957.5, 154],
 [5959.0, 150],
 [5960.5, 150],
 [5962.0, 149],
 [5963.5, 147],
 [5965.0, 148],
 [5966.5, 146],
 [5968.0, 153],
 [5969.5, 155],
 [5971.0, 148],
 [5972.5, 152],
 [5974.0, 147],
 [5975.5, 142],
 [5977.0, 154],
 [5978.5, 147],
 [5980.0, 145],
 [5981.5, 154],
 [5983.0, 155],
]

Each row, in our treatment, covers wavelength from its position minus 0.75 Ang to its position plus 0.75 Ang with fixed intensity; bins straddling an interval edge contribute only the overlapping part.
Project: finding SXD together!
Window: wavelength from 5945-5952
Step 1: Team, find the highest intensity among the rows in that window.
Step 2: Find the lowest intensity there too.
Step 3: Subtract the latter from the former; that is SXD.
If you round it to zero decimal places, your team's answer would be 11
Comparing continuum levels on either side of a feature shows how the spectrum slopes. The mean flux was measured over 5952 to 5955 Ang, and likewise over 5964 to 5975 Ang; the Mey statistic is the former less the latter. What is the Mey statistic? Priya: 3.6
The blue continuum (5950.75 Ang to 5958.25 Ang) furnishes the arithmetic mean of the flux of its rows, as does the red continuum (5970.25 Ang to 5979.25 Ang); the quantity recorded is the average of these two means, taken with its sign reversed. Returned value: -152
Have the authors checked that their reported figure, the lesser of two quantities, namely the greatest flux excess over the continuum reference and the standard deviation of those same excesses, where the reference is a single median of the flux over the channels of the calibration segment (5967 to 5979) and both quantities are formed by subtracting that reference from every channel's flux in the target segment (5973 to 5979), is 4.0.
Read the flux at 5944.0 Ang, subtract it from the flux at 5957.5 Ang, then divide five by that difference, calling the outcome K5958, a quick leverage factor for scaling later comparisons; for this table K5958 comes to 1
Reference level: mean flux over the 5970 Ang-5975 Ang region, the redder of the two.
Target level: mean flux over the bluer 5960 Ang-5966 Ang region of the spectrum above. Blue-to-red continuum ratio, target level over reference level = 1.00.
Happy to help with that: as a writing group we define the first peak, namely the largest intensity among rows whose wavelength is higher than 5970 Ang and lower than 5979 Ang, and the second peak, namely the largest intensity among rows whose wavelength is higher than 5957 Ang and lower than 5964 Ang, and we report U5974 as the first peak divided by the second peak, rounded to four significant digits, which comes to 1.000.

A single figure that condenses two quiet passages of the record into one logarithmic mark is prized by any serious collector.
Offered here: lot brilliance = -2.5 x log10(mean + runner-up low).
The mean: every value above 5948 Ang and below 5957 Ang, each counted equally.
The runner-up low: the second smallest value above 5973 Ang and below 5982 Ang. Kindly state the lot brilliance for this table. -6.19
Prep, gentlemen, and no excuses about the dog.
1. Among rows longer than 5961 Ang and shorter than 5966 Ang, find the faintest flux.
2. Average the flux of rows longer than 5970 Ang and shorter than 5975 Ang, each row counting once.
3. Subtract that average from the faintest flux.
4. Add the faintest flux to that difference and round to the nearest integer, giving 145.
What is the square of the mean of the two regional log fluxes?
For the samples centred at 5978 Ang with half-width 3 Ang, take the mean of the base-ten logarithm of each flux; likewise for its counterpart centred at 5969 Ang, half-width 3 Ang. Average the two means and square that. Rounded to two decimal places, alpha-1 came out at 4.72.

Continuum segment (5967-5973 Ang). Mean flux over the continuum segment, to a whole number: 152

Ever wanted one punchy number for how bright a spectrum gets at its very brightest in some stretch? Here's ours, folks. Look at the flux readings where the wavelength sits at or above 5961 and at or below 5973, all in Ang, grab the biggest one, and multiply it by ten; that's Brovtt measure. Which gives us 1550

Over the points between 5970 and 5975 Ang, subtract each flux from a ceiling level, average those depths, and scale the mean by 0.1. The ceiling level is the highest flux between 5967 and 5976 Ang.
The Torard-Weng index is 0.60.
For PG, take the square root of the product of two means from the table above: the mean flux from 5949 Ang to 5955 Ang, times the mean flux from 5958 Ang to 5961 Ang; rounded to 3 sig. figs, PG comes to 152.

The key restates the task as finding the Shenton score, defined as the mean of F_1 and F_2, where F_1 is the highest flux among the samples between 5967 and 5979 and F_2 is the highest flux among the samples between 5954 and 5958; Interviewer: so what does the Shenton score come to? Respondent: 159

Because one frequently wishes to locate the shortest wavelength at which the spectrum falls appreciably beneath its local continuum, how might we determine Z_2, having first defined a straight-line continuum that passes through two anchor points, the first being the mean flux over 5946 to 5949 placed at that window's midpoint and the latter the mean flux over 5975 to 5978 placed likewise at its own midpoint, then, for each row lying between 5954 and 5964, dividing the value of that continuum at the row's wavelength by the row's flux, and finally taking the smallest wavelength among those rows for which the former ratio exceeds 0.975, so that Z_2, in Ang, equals 5959.0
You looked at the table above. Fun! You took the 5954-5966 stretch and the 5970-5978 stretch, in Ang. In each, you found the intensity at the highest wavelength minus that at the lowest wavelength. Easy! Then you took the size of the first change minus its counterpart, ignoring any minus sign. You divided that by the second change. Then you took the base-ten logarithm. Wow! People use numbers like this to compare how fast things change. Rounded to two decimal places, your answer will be 0.37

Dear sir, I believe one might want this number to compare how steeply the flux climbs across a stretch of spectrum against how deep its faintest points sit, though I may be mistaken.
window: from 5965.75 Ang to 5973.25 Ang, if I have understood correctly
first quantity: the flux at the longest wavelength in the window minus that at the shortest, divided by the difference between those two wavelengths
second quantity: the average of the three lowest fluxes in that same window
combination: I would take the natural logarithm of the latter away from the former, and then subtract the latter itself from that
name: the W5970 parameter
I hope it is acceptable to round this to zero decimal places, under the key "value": -153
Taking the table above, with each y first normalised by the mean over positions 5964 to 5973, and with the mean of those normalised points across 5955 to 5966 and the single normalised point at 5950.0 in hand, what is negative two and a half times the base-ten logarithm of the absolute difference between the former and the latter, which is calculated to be 3.6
